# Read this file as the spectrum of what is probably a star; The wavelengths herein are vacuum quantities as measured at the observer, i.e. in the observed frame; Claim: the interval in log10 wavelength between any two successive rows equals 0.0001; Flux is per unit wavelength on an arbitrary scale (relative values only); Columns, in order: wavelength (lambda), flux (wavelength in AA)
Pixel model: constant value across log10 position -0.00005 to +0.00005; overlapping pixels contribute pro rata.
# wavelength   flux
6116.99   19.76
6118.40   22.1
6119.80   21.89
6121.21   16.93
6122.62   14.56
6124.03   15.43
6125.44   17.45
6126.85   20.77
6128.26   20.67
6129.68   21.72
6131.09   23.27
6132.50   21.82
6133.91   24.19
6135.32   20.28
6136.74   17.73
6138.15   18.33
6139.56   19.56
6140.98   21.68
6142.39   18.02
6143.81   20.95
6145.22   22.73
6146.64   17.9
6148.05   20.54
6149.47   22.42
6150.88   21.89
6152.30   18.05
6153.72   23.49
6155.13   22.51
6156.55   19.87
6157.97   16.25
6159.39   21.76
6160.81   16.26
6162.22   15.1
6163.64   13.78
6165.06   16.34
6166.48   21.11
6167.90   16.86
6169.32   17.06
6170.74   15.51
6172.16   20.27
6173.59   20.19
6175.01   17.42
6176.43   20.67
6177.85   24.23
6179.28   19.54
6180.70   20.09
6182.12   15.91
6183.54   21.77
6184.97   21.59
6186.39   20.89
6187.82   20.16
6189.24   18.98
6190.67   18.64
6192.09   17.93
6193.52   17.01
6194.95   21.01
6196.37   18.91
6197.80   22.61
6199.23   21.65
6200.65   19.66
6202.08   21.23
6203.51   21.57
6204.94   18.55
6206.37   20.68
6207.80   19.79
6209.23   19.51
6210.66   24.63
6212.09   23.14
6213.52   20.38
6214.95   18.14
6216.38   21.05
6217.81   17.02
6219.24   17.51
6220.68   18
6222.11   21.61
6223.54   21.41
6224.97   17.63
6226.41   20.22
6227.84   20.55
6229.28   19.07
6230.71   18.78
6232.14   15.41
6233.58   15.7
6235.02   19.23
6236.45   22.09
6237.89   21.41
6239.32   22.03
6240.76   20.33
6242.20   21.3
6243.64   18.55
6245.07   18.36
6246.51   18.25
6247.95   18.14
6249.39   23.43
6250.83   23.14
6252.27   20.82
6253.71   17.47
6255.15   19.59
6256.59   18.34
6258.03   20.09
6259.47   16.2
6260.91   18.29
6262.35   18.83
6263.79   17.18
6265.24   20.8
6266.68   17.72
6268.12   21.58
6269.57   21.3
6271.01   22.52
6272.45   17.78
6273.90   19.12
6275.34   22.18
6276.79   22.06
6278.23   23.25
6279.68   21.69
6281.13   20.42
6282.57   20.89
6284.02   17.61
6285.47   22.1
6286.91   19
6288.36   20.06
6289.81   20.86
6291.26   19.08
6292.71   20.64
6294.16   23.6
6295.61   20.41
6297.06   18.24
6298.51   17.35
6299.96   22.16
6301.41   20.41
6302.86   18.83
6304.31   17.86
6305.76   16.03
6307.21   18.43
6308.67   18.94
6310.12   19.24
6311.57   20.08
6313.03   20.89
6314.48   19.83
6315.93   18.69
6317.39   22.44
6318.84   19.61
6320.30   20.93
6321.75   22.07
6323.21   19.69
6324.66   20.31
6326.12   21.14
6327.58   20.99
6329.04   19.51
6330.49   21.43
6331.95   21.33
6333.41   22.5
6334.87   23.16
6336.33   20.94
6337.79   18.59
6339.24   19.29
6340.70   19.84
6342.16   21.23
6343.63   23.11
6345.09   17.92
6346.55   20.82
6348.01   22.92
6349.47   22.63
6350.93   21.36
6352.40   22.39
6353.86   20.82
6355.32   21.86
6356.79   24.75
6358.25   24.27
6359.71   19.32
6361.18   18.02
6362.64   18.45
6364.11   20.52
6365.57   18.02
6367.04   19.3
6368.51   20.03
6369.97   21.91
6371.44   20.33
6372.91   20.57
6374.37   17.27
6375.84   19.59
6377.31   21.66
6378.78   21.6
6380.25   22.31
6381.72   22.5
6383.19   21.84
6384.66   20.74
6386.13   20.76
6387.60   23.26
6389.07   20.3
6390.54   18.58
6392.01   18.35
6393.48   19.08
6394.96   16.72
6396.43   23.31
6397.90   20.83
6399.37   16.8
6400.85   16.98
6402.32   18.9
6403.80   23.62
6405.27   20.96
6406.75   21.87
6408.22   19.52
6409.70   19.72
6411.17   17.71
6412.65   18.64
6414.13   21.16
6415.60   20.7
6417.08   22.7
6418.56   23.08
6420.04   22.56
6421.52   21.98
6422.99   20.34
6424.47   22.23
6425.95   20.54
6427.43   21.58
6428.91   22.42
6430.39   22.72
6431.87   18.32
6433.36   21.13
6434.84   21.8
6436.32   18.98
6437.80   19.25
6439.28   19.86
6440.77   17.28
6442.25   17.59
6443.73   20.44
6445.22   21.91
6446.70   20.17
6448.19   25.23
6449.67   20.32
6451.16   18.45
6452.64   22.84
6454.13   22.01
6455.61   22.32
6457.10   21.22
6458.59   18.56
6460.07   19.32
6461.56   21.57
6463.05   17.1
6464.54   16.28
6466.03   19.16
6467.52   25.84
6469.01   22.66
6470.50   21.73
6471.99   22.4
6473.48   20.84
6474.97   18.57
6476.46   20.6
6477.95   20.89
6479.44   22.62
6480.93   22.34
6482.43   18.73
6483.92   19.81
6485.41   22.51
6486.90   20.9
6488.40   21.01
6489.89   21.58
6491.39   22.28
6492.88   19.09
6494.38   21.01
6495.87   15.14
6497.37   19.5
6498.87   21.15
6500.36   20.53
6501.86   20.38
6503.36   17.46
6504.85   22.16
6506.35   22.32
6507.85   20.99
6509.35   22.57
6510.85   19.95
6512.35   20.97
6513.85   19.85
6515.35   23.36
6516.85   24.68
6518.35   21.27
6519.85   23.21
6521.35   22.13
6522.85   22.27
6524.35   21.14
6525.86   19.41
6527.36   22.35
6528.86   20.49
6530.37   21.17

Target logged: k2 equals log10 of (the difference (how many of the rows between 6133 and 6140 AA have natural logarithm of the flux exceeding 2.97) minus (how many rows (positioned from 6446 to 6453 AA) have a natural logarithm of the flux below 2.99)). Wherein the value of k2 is 0.3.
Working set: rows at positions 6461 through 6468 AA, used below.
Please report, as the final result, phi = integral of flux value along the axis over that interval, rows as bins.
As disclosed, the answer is 138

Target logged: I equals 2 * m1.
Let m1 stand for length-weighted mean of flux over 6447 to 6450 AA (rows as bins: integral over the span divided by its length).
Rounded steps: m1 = 23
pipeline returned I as 45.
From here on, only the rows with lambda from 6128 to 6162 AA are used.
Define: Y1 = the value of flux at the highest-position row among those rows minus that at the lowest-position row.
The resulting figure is -4.4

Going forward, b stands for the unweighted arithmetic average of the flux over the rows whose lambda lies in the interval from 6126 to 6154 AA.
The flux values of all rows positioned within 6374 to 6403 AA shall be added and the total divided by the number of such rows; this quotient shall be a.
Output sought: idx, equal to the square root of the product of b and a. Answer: 20.4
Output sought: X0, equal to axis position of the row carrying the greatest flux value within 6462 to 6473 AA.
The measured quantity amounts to 6467.52 AA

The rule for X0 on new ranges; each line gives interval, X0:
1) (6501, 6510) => 6509.35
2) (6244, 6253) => 6249.39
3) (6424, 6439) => 6430.39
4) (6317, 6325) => 6317.39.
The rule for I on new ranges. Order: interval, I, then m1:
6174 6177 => 38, 19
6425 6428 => 42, 21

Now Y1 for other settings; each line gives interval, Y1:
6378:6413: -3.0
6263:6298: 1.1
